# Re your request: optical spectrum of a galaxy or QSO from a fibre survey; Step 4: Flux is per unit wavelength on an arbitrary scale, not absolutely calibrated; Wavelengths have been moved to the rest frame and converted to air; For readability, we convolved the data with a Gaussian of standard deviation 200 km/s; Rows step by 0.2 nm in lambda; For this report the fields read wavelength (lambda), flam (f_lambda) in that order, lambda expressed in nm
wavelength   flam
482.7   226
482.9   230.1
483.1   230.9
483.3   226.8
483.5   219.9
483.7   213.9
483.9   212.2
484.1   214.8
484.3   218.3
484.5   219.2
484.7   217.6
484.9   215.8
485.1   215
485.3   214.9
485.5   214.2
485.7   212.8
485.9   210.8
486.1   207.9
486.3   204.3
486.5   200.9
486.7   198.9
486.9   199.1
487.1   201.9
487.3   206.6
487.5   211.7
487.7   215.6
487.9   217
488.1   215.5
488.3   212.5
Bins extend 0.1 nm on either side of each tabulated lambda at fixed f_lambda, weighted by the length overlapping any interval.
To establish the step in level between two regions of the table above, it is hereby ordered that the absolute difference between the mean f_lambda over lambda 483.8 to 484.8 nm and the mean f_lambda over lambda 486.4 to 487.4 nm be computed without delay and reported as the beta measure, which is 15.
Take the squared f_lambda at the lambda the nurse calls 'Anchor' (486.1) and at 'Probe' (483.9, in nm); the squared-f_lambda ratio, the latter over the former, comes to 1.04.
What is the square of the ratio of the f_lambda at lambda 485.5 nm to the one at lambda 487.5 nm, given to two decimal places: 1.02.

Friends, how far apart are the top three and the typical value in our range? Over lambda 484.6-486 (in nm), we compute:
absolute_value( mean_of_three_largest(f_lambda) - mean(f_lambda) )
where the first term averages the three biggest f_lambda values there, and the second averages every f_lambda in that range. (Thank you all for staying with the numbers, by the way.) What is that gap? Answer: 1.7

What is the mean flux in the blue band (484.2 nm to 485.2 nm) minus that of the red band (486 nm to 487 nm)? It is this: 15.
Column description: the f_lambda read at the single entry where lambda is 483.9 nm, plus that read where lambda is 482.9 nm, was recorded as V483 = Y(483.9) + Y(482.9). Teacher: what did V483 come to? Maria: 442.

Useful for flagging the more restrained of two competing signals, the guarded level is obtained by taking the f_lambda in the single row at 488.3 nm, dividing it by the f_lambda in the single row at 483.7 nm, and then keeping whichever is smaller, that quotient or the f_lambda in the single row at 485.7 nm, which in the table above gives 0.993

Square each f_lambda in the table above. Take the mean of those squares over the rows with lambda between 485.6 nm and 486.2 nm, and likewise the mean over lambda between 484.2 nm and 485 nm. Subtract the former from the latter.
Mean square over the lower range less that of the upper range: 3091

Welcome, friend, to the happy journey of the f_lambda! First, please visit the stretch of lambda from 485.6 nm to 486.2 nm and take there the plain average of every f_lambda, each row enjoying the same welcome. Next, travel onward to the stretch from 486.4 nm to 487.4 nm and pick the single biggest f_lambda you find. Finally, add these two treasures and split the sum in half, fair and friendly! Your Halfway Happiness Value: 209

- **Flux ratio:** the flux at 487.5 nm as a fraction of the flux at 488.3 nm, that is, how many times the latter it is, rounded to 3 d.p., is 0.996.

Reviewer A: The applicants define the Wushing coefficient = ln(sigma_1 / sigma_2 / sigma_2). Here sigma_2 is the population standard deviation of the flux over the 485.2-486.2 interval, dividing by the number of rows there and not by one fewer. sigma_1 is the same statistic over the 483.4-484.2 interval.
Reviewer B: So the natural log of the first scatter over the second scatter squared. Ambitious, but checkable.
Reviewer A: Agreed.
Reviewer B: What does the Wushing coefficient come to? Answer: -0.8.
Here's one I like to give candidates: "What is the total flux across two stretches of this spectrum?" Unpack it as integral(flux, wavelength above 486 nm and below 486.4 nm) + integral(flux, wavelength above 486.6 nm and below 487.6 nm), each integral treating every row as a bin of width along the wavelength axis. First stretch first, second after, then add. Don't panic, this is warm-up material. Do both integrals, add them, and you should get 286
